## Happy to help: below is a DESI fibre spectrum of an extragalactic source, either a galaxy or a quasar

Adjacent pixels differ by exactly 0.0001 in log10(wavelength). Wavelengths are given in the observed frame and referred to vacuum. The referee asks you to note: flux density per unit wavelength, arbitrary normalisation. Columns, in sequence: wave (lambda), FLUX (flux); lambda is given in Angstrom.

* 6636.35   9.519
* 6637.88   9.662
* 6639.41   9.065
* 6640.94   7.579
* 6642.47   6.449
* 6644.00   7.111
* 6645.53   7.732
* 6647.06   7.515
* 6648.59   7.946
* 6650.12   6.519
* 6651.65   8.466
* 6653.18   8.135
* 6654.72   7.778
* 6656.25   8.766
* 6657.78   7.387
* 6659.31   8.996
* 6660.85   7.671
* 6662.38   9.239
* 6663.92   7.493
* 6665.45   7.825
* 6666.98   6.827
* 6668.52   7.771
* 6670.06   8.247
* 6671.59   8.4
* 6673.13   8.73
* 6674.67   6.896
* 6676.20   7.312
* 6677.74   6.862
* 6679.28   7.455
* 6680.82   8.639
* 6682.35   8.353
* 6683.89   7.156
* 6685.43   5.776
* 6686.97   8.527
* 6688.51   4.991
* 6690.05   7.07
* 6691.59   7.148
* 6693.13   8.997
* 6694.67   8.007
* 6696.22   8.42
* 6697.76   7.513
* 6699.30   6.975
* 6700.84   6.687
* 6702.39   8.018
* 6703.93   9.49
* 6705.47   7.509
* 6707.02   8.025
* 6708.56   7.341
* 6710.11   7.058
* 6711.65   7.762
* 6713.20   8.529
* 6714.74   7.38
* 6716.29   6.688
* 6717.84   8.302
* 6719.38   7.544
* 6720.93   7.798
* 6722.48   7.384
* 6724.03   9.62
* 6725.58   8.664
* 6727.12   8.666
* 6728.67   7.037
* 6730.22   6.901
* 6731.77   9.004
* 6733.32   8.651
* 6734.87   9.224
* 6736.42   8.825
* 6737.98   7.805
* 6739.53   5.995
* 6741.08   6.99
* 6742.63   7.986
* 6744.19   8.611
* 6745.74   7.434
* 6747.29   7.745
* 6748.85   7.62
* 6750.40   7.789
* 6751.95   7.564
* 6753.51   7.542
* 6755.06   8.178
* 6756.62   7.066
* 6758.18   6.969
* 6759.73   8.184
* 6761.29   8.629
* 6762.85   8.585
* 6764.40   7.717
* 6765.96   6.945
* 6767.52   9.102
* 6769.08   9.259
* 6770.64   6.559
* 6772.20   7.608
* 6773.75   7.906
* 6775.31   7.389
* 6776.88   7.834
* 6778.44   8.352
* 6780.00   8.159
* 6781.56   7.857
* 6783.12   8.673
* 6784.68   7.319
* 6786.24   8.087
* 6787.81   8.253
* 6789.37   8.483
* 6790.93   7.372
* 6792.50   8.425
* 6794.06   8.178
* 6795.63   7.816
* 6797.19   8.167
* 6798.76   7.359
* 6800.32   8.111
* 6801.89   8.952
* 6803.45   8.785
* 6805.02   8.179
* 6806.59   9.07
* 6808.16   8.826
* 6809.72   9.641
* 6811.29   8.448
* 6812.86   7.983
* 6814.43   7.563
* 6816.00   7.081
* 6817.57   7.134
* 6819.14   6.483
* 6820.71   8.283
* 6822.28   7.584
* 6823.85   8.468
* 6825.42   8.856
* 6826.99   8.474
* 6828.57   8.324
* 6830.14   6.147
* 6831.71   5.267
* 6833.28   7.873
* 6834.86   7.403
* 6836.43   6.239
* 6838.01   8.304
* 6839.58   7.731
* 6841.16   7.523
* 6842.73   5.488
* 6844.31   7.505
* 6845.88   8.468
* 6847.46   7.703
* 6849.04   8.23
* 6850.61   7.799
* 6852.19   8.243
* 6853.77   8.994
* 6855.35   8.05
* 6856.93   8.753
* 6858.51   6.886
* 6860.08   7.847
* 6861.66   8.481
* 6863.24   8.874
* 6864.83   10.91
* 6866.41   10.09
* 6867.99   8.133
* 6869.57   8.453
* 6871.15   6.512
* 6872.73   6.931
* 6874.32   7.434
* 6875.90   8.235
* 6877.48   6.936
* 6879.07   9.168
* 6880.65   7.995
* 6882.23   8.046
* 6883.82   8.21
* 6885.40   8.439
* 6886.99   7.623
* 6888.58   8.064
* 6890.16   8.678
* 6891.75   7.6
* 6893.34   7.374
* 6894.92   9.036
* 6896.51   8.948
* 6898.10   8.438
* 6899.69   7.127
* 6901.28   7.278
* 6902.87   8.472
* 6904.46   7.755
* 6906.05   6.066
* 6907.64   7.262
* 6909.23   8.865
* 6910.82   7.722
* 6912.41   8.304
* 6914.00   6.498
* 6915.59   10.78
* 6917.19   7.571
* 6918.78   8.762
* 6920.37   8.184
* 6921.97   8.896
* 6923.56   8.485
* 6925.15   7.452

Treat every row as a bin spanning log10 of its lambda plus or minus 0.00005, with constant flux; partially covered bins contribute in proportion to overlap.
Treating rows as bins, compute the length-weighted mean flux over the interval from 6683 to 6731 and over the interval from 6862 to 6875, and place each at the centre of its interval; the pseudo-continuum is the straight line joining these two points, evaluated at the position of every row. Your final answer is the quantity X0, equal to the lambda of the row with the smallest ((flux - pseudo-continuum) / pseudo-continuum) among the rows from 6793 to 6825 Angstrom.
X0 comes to 6819.14 Angstrom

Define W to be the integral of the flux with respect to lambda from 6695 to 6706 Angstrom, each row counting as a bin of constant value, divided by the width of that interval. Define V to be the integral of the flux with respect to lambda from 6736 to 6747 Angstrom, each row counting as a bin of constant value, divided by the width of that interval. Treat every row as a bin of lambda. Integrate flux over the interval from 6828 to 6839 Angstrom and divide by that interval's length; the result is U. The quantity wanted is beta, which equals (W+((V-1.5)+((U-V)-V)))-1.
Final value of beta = 4.76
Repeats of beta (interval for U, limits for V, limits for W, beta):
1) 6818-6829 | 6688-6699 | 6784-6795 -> 6.06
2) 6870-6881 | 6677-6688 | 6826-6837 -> 4.79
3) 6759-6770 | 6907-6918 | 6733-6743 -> 5.55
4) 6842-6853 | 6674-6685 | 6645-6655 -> 5.39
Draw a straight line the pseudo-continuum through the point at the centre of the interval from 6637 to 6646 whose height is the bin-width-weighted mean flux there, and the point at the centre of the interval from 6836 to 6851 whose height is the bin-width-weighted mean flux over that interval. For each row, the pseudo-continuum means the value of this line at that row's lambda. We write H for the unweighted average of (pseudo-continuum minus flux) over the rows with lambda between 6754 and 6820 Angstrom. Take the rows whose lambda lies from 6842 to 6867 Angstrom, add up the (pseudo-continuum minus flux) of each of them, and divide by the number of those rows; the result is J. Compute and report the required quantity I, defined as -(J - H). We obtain 0.4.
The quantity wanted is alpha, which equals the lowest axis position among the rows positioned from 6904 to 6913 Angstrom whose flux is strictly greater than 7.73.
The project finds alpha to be 6904.46 Angstrom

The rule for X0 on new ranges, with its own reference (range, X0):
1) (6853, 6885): 6871.15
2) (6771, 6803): 6798.76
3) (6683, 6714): 6688.51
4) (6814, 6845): 6831.71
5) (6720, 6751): 6739.53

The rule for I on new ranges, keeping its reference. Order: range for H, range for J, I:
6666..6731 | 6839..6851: 0.2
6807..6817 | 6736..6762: -0.7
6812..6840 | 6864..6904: 0.8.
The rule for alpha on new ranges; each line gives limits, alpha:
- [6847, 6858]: 6849.04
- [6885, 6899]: 6885.40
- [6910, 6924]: 6912.41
